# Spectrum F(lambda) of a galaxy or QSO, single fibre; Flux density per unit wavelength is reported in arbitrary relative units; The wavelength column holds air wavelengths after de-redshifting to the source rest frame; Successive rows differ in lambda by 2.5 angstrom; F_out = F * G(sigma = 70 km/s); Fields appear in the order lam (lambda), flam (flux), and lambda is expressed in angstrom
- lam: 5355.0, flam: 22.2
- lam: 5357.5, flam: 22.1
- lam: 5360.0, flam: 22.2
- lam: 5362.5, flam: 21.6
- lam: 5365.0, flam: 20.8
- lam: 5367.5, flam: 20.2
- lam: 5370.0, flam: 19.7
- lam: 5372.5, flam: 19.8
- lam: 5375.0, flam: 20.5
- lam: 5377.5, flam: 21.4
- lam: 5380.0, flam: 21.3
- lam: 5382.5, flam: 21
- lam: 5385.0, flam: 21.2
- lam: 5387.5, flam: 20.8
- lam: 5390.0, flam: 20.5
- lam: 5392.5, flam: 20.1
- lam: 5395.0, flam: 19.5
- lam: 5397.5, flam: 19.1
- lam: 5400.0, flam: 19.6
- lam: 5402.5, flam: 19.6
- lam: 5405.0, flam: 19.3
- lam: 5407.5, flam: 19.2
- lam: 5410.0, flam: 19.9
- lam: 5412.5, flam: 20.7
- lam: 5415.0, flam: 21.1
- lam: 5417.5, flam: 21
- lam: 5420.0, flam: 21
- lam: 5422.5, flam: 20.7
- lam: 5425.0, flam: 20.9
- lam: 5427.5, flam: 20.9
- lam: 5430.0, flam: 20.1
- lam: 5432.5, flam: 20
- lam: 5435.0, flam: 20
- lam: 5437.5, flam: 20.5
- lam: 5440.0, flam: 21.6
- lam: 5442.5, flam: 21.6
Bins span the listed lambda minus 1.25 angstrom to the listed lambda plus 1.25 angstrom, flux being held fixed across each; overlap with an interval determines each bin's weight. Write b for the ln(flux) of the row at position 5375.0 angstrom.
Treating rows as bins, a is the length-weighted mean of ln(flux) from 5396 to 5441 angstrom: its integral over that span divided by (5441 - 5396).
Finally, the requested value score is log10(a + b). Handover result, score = 0.780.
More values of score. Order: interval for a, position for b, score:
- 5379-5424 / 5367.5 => 0.779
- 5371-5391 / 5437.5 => 0.782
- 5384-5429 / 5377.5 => 0.783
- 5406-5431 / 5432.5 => 0.779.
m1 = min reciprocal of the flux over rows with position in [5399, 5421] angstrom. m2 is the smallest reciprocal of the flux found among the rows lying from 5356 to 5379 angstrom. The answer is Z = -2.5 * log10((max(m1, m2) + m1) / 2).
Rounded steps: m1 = 0.0474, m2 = 0.0450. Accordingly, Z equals 3.31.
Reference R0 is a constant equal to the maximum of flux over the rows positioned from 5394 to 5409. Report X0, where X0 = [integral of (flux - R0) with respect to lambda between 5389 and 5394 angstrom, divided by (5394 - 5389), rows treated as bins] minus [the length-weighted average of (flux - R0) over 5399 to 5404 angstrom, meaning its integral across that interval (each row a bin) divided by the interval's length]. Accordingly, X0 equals 0.7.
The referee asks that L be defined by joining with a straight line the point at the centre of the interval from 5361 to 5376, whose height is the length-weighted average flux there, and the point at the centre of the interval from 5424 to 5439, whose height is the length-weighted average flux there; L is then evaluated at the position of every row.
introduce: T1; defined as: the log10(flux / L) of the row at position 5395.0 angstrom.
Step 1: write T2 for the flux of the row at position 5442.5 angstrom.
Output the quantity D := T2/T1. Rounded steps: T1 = -0.02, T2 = 21.6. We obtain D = -1056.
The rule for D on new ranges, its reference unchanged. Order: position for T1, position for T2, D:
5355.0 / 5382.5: 597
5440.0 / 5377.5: 866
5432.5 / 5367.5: -2287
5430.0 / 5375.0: -3056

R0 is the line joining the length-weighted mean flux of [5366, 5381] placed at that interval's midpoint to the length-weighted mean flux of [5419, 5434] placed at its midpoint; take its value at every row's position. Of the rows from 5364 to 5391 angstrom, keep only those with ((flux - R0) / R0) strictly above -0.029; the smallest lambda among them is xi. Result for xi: 5365.0 angstrom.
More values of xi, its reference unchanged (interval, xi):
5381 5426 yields 5382.5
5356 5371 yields 5357.5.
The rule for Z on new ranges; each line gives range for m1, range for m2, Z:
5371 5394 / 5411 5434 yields 3.32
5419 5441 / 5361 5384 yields 3.34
